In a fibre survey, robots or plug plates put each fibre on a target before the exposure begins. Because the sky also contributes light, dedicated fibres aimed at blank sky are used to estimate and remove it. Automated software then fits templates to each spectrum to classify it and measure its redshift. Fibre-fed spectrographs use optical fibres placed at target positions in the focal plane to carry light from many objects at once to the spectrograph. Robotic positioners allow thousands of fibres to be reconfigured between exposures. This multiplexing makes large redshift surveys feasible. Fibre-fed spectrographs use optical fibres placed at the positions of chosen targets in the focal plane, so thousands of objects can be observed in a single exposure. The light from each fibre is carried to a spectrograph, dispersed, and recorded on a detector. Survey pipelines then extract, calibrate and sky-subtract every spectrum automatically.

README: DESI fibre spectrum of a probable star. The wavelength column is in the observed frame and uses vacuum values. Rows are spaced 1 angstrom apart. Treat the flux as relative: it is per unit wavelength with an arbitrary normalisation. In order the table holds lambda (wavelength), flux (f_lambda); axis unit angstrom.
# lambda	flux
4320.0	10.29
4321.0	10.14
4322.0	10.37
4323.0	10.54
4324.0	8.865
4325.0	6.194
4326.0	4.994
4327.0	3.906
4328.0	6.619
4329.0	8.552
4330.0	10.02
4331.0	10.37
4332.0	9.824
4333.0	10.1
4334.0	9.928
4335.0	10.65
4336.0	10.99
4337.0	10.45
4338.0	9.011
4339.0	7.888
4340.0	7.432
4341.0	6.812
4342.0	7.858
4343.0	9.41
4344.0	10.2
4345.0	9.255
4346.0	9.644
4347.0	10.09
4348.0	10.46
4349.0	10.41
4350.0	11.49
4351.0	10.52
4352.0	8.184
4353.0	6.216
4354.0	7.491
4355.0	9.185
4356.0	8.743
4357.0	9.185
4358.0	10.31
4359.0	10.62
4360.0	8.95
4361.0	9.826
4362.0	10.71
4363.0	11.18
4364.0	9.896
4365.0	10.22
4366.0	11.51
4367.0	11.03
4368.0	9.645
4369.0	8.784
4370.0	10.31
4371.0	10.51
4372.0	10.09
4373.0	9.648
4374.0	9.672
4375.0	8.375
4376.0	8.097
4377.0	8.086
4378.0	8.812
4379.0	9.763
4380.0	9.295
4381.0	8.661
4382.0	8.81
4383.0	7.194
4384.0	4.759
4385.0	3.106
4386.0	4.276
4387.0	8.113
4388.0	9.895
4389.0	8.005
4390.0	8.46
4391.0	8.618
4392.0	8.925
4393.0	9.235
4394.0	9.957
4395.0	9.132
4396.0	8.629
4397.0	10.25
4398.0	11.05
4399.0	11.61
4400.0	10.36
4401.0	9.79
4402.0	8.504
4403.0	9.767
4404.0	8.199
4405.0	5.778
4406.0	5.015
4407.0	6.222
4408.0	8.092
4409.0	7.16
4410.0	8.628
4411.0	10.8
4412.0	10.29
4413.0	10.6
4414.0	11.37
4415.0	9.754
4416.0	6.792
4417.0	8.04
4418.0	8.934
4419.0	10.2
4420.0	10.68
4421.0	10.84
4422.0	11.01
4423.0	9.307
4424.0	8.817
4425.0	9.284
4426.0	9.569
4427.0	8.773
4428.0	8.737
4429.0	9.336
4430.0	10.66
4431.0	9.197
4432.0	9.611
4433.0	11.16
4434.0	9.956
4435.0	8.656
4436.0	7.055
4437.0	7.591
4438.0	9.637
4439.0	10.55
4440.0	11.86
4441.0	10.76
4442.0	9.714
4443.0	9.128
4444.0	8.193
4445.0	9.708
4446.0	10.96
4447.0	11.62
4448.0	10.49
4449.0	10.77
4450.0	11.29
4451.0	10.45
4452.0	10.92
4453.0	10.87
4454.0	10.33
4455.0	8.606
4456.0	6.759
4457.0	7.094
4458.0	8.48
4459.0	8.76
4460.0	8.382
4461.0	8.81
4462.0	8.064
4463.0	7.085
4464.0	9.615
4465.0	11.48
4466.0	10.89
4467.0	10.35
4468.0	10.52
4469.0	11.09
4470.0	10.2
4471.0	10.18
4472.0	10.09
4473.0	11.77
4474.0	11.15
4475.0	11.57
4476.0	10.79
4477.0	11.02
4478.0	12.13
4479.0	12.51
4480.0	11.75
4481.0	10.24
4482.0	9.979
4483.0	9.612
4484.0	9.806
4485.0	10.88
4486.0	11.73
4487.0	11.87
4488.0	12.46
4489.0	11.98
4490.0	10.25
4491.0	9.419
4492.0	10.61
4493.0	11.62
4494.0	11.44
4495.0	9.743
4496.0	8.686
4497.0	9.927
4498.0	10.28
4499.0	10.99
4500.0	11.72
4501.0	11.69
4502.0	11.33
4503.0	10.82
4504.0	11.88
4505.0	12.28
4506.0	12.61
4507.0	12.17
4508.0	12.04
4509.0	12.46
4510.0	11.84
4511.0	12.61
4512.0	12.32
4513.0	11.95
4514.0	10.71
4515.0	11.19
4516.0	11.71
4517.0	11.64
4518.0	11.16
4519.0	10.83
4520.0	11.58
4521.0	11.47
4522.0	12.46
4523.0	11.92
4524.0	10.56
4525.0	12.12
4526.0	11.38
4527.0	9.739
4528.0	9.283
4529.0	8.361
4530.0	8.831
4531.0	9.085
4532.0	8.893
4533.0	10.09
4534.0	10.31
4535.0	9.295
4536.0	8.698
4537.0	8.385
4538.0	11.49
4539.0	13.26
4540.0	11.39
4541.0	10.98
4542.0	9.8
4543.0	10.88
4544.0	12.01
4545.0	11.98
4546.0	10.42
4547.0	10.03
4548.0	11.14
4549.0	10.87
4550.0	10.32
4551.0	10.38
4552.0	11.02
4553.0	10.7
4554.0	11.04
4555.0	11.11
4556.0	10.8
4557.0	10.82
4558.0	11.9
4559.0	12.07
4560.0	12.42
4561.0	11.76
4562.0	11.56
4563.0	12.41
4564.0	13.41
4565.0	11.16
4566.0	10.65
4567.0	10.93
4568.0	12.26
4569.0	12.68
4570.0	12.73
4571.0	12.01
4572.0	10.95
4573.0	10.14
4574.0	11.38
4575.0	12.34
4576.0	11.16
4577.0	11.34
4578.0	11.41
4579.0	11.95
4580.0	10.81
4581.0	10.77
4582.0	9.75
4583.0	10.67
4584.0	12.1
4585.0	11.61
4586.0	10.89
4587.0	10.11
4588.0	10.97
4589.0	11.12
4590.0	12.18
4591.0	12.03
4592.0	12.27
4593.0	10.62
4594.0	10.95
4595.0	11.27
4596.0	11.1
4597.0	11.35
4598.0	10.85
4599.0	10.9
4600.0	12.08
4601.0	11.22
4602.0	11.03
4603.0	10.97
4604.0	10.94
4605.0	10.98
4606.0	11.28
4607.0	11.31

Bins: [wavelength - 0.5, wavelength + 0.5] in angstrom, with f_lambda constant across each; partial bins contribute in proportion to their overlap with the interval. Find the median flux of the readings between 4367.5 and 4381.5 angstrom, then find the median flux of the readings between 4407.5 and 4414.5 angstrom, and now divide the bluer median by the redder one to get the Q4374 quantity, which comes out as 0.92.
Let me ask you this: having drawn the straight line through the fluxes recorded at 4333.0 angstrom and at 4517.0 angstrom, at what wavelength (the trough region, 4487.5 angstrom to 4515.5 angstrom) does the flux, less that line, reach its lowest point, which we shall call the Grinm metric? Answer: 4496.0 angstrom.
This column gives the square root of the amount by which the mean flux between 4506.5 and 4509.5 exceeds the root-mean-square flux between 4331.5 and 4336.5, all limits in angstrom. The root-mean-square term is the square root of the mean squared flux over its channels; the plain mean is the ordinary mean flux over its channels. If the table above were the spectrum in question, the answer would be 1.4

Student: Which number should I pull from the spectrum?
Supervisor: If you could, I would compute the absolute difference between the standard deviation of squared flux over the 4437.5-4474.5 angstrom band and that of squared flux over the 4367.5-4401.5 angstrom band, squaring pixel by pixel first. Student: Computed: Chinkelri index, 1.2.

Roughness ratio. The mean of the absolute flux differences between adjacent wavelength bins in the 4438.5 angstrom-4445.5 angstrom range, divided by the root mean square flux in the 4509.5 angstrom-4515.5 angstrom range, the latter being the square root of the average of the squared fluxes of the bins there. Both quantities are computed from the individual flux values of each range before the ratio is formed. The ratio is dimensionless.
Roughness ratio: 0.092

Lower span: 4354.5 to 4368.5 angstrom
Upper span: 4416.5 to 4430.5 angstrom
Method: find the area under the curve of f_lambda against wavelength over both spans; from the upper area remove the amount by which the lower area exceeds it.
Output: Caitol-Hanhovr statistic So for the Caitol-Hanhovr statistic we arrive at 127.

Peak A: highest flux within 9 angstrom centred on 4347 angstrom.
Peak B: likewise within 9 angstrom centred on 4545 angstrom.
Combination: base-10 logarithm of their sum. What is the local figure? 1.371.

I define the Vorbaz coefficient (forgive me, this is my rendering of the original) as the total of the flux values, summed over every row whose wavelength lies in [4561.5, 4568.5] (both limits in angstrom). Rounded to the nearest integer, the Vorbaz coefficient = 82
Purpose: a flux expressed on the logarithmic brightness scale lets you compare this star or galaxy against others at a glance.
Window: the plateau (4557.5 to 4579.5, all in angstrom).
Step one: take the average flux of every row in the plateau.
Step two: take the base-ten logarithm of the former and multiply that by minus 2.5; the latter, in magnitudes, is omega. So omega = -2.68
